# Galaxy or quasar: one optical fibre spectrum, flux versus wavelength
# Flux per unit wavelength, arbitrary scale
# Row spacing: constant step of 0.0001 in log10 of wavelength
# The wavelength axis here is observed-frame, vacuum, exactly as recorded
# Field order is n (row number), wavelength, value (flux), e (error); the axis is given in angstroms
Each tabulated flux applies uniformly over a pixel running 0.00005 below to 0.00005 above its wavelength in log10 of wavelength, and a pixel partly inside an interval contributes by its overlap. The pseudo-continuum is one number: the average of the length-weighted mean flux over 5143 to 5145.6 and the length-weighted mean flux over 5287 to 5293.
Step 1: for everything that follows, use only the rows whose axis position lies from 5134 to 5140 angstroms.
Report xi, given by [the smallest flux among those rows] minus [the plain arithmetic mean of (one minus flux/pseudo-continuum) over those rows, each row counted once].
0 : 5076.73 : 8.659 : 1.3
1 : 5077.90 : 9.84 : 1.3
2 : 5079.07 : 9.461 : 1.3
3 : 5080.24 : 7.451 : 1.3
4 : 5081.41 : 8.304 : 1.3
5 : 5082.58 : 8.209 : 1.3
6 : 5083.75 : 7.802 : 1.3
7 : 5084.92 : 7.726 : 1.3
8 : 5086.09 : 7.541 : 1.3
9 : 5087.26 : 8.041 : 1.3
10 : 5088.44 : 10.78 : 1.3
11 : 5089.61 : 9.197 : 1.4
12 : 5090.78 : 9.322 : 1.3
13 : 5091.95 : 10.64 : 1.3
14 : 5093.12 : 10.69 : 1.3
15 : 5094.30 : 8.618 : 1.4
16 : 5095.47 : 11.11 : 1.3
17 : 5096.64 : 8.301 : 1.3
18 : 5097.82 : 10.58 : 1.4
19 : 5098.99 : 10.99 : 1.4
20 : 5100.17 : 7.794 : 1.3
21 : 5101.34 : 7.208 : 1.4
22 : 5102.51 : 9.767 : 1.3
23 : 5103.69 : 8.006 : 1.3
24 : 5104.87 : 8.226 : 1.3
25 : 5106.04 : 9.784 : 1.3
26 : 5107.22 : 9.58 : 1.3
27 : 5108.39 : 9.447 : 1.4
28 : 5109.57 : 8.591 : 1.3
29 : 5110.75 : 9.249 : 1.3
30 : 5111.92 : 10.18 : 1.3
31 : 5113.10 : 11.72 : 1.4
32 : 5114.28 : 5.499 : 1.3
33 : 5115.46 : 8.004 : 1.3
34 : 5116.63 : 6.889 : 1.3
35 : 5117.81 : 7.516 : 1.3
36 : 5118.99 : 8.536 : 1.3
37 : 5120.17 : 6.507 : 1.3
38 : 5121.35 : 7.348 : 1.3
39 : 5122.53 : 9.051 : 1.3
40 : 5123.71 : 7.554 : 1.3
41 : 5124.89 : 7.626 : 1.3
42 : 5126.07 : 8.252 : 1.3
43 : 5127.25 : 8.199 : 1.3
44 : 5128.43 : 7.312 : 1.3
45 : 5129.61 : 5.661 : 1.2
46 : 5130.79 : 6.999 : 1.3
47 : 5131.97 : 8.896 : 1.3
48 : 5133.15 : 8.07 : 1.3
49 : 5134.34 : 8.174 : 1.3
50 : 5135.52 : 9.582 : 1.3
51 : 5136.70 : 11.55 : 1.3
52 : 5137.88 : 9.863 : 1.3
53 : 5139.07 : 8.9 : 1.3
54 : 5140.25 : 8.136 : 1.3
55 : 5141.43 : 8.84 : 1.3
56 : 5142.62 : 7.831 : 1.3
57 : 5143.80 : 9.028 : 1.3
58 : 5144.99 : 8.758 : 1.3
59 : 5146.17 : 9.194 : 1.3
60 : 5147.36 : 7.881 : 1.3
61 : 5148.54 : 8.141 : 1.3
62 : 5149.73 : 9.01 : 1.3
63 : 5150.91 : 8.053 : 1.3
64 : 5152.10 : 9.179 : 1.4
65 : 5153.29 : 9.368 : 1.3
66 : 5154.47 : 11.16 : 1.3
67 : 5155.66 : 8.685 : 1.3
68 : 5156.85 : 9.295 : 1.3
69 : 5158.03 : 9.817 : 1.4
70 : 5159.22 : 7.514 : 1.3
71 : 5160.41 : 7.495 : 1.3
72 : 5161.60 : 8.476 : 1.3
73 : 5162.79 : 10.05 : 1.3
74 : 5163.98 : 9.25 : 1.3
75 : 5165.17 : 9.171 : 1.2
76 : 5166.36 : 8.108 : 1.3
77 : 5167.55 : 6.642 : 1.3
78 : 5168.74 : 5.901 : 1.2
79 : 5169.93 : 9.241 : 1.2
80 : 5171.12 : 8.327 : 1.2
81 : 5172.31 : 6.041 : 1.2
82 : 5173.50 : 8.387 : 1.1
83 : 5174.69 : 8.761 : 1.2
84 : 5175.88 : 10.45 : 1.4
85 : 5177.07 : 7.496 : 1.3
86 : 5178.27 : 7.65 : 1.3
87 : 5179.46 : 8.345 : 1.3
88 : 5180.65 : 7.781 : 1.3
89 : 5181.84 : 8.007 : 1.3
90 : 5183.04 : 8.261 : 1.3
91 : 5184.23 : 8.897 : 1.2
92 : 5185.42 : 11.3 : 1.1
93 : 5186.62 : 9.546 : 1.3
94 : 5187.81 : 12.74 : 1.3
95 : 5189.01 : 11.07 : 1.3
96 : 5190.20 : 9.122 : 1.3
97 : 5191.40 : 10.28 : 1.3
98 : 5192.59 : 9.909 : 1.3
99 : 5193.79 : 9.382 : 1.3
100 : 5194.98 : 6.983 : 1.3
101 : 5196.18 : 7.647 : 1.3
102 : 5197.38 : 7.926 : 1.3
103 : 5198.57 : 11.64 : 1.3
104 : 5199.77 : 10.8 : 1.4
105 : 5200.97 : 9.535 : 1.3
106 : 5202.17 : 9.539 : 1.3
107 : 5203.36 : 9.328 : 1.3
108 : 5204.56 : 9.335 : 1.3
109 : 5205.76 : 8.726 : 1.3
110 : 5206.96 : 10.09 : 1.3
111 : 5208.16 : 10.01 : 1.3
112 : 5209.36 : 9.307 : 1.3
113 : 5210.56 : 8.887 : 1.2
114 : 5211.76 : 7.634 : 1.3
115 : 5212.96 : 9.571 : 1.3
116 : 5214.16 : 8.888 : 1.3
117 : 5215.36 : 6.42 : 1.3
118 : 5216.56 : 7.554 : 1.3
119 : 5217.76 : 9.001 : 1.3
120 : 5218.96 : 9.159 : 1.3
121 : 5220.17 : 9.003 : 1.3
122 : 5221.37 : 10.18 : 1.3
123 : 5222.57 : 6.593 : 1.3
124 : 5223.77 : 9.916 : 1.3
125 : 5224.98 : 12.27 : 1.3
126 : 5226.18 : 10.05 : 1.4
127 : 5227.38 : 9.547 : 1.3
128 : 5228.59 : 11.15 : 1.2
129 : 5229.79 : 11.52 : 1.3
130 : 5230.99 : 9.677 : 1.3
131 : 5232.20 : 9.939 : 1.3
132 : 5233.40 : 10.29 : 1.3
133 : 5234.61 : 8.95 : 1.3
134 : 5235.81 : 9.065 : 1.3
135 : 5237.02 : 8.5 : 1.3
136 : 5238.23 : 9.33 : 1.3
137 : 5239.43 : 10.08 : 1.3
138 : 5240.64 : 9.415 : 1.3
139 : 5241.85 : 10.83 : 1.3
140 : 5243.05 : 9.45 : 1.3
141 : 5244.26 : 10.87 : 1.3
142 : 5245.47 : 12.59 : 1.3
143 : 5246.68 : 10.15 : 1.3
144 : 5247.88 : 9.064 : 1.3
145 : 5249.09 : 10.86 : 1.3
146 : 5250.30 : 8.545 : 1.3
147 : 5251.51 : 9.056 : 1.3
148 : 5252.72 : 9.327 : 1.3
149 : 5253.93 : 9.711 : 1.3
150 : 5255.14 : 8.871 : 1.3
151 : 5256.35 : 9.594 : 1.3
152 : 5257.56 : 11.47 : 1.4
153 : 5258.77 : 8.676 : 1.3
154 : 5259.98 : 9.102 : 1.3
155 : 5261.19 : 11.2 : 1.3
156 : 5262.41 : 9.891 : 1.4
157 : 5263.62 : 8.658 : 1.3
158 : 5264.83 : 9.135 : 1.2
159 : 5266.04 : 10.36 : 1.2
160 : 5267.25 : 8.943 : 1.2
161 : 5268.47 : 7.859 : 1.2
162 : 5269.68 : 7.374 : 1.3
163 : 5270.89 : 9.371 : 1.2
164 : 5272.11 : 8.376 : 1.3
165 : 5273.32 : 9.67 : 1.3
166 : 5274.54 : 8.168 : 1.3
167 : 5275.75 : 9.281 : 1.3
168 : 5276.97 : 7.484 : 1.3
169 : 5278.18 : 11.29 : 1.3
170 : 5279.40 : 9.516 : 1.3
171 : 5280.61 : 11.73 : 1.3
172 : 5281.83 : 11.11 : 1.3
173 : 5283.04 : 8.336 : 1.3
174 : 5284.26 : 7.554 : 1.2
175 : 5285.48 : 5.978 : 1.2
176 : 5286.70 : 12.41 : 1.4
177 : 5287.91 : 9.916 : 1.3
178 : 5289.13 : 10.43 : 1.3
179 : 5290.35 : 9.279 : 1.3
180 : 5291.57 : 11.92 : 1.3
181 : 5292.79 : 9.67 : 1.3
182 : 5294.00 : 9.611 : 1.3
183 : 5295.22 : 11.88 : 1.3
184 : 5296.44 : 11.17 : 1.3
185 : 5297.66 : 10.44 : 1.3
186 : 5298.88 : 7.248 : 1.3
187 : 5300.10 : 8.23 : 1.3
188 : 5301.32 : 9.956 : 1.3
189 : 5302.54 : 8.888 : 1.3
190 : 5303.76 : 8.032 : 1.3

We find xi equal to 8.2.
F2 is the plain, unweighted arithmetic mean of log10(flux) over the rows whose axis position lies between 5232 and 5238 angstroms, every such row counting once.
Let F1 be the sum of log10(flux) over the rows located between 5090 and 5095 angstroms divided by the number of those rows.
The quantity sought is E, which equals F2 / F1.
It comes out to 0.98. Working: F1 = 0.99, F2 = 0.970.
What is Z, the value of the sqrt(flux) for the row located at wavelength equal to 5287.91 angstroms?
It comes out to 3.1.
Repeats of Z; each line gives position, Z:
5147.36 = 2.8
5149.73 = 3.0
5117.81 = 2.7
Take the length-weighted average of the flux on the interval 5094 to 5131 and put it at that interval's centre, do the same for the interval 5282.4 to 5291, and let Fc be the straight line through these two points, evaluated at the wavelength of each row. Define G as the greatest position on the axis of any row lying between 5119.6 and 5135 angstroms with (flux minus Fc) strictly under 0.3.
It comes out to 5134.34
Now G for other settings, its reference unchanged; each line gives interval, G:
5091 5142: 5141.43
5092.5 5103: 5101.34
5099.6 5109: 5104.87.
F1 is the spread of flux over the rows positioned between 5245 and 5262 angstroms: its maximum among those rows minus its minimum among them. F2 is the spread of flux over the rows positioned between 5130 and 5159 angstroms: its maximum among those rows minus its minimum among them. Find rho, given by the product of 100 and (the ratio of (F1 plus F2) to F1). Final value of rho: 213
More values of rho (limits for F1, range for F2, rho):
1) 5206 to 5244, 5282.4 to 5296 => 210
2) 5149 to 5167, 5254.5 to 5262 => 176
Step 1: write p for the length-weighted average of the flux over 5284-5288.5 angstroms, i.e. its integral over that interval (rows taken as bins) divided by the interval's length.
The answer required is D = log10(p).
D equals 0.958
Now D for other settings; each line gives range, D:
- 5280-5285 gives 0.982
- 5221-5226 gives 0.989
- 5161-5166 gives 0.962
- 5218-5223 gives 0.946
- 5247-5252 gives 0.975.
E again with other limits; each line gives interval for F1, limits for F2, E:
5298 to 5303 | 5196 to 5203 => 1.05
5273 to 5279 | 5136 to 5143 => 1.00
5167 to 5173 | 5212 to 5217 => 1.06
